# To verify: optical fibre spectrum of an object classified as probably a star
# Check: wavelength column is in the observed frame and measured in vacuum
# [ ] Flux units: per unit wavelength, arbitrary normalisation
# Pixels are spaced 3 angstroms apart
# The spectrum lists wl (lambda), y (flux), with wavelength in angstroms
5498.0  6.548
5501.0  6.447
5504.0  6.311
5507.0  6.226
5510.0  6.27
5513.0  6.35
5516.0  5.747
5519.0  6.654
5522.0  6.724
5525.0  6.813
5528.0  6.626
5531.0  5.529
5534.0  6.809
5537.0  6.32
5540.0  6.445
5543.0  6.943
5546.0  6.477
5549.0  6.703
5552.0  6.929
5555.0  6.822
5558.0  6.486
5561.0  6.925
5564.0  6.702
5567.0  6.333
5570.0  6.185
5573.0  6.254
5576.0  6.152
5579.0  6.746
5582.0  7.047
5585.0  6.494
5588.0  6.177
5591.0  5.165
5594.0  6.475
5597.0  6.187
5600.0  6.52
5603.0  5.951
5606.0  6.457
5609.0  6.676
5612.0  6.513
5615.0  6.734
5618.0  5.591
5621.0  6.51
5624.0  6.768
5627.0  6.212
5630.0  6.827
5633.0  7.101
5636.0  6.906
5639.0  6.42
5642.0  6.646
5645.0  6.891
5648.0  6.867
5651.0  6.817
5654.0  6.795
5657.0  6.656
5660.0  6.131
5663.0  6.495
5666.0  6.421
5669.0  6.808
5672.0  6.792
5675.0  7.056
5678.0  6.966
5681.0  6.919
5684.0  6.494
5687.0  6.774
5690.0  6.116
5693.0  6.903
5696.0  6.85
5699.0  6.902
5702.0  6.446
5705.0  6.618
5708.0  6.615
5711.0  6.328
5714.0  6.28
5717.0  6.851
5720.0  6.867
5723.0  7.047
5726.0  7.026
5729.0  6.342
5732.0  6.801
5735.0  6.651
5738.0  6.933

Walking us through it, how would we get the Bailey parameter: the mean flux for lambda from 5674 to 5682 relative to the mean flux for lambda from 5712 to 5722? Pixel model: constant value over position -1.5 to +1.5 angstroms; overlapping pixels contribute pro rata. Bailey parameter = 1.05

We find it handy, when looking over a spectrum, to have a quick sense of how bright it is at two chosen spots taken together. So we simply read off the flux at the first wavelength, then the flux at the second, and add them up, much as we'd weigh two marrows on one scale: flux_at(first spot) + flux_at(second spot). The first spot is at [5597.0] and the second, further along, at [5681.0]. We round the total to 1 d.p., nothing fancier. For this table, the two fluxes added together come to 13.1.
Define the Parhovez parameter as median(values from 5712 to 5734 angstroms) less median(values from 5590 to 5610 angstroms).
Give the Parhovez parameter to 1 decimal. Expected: 0.4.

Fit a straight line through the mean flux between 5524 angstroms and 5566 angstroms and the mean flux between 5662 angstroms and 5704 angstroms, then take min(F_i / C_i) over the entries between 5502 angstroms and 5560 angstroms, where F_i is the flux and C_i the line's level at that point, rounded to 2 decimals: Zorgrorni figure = 0.84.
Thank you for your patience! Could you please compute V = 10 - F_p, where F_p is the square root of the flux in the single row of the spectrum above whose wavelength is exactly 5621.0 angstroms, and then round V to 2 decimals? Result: 7.45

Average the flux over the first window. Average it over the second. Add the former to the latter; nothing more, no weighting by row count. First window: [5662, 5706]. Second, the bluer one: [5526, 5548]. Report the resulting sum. 13.2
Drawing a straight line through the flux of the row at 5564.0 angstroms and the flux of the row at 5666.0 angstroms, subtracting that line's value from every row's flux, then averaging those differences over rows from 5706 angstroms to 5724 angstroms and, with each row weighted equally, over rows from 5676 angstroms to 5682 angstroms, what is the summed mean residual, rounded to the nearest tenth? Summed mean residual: 0.9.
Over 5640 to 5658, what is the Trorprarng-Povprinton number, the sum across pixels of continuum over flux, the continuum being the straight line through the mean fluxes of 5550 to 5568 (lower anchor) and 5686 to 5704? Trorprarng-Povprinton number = 5.91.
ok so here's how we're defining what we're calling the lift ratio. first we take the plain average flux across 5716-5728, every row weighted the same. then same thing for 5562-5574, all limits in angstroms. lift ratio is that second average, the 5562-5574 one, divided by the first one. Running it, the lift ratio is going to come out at 0.92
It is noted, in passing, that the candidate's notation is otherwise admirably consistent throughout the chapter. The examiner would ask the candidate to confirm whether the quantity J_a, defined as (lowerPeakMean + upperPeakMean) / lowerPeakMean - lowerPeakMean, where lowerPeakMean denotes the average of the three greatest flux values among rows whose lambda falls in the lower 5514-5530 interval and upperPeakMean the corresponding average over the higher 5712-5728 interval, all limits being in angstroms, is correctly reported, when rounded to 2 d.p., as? -4.69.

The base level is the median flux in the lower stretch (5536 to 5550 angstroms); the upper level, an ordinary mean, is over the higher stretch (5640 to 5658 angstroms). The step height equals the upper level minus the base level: 0.30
